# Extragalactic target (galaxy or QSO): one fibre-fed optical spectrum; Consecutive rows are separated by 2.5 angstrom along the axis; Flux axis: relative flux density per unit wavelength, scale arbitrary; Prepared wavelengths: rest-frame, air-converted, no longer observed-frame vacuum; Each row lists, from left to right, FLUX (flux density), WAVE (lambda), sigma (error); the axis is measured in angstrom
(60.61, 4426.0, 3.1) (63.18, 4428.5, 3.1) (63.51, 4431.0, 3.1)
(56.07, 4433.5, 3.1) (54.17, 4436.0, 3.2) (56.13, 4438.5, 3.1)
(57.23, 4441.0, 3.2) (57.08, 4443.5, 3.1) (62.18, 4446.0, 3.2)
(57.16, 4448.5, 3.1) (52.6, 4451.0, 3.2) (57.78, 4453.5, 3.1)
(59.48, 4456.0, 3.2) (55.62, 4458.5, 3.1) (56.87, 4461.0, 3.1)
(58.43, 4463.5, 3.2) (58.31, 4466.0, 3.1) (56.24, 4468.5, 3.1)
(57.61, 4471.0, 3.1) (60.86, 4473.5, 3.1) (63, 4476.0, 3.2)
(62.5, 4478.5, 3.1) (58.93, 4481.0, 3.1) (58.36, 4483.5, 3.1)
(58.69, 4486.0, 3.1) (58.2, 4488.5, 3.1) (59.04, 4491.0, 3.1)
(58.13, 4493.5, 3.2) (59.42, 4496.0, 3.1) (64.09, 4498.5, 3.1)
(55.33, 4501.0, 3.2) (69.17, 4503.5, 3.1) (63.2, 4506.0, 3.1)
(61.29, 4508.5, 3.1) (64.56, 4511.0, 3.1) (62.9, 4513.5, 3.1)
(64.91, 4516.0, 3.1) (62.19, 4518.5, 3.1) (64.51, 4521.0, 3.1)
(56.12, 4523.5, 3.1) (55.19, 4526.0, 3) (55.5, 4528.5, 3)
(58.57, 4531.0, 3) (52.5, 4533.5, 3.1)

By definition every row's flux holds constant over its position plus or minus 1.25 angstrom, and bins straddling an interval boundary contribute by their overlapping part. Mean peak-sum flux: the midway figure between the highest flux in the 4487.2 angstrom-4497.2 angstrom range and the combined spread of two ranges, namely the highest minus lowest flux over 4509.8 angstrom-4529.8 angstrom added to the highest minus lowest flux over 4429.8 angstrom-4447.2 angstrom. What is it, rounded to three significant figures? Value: 39.2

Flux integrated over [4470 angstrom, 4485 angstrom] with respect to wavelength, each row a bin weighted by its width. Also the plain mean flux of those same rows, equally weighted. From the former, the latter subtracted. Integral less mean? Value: 843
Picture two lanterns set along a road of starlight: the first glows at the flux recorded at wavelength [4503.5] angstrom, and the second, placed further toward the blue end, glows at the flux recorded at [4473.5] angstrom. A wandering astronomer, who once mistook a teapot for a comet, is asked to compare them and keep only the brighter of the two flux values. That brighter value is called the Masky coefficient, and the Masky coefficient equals 69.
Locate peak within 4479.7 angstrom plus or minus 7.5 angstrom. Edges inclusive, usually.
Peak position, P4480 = 4476.0 angstrom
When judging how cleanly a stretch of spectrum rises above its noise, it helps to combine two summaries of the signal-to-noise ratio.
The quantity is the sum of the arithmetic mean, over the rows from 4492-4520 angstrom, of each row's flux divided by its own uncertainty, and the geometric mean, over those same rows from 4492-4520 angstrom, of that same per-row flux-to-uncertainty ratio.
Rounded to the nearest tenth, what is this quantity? 39.9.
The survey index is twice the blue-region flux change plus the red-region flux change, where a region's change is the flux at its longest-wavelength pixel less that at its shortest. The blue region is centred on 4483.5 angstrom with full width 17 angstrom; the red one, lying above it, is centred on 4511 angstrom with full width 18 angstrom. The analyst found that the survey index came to -15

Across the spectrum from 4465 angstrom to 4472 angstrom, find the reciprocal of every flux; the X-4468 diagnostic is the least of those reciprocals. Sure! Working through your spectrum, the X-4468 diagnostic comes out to 0.0171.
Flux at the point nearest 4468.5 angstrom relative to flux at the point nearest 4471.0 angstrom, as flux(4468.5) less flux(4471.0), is -1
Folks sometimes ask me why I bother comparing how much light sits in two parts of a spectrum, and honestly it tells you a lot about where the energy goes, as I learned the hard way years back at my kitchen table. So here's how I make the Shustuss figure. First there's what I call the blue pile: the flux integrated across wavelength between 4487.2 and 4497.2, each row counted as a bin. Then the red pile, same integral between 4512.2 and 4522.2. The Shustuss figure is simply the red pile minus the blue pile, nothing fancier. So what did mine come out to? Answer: 49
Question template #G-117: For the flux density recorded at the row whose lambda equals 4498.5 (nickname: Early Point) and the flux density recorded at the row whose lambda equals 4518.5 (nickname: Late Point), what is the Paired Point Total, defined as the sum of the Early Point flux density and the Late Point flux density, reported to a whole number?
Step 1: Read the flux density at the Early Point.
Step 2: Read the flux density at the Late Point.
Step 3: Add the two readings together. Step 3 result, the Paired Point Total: 126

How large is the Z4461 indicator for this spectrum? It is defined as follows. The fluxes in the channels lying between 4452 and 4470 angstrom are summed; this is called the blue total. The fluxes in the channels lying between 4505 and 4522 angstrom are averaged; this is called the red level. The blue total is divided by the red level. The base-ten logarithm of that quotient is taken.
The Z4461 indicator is 0.803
